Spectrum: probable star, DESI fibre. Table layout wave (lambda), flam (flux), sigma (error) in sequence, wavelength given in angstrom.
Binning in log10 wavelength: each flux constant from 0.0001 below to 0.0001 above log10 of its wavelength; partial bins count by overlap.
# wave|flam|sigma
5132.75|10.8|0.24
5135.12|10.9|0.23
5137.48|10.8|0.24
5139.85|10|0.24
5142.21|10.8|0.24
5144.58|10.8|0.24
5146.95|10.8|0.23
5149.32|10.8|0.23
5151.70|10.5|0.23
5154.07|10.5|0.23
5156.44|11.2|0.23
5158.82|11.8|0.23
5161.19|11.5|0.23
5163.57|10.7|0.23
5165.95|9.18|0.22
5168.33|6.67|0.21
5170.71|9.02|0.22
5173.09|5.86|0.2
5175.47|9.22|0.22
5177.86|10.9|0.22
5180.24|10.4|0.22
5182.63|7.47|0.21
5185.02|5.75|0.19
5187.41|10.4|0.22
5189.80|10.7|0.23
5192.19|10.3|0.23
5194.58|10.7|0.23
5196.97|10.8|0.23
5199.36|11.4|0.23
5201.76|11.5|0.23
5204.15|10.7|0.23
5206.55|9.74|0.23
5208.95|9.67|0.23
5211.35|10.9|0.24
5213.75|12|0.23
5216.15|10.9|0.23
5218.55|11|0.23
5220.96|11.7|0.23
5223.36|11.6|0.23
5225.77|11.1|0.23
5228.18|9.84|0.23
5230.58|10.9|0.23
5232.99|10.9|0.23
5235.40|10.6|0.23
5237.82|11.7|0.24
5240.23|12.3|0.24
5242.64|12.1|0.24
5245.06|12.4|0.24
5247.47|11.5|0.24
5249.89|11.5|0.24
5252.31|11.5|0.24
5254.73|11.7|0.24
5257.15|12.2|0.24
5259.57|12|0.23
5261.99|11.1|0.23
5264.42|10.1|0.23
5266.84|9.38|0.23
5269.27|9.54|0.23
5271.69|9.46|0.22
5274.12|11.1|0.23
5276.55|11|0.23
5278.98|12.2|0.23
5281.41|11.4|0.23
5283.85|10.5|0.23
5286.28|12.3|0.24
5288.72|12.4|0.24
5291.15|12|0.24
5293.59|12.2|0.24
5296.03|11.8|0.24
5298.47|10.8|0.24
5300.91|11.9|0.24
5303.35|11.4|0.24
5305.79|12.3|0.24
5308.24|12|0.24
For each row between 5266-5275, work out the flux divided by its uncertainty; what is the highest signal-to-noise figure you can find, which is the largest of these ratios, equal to 48.3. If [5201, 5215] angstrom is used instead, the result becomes 52.2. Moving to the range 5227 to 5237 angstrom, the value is 47.4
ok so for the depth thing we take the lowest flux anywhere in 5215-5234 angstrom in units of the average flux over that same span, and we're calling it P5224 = 0.895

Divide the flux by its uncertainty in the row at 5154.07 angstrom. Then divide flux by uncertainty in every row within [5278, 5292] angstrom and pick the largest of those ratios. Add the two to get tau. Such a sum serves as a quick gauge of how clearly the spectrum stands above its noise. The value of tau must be 98.7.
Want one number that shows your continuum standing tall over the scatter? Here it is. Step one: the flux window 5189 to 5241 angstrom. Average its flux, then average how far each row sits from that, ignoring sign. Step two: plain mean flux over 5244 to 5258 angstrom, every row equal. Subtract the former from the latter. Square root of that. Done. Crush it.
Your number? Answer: 3.36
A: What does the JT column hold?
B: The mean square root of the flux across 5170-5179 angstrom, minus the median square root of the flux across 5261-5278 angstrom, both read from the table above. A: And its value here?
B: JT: -0.24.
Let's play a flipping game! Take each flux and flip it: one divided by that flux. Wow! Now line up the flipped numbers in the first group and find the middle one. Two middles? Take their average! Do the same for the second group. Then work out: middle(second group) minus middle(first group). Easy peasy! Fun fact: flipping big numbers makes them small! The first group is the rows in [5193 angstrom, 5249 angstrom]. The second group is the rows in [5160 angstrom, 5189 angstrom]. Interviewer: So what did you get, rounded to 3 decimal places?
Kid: 0.018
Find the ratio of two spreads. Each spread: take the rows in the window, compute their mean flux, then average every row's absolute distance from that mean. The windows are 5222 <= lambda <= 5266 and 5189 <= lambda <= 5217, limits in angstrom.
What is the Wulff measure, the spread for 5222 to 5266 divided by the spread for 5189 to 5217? 1.2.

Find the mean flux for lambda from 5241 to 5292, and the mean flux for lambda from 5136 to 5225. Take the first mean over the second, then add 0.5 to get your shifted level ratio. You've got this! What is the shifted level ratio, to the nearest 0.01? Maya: 1.60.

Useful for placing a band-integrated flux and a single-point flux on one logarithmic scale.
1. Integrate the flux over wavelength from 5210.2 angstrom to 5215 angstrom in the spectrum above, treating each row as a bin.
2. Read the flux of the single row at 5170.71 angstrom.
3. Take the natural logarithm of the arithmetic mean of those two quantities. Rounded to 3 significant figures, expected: 3.47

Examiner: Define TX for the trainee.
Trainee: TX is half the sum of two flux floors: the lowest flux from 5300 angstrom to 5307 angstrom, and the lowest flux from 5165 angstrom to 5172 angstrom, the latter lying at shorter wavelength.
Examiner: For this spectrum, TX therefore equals 9.0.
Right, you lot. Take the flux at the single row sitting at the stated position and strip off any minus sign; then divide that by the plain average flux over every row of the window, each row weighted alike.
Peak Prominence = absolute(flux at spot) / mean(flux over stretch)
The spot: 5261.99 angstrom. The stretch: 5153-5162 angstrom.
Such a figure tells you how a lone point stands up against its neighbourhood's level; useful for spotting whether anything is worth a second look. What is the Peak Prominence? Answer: 0.99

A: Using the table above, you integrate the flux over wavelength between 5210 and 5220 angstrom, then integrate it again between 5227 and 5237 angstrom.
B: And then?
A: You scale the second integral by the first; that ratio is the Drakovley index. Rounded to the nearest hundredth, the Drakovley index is 0.95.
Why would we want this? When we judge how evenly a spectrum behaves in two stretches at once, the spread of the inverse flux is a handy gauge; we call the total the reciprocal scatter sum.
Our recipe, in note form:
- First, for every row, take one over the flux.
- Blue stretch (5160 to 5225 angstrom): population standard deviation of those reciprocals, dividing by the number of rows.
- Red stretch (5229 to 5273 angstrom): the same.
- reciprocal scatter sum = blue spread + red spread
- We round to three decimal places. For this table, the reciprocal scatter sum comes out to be 0.032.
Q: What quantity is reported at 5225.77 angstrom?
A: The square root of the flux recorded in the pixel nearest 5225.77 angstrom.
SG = 3.33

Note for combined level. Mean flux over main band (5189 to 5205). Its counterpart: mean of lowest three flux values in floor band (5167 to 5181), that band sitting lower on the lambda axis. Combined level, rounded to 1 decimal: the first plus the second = 18.1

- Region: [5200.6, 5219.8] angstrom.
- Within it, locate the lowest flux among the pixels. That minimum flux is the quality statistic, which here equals 9.67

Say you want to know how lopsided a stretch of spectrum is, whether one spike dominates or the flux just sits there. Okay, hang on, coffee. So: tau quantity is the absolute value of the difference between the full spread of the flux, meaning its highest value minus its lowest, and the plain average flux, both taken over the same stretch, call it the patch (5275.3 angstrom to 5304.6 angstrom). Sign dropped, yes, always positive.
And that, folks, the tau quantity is 10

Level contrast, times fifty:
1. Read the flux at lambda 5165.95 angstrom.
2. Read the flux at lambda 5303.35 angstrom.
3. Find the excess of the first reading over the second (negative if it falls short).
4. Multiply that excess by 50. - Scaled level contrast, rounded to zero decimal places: -111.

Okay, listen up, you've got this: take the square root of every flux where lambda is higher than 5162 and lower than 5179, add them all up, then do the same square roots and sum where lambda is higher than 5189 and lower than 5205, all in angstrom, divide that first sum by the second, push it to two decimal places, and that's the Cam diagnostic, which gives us 0.89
